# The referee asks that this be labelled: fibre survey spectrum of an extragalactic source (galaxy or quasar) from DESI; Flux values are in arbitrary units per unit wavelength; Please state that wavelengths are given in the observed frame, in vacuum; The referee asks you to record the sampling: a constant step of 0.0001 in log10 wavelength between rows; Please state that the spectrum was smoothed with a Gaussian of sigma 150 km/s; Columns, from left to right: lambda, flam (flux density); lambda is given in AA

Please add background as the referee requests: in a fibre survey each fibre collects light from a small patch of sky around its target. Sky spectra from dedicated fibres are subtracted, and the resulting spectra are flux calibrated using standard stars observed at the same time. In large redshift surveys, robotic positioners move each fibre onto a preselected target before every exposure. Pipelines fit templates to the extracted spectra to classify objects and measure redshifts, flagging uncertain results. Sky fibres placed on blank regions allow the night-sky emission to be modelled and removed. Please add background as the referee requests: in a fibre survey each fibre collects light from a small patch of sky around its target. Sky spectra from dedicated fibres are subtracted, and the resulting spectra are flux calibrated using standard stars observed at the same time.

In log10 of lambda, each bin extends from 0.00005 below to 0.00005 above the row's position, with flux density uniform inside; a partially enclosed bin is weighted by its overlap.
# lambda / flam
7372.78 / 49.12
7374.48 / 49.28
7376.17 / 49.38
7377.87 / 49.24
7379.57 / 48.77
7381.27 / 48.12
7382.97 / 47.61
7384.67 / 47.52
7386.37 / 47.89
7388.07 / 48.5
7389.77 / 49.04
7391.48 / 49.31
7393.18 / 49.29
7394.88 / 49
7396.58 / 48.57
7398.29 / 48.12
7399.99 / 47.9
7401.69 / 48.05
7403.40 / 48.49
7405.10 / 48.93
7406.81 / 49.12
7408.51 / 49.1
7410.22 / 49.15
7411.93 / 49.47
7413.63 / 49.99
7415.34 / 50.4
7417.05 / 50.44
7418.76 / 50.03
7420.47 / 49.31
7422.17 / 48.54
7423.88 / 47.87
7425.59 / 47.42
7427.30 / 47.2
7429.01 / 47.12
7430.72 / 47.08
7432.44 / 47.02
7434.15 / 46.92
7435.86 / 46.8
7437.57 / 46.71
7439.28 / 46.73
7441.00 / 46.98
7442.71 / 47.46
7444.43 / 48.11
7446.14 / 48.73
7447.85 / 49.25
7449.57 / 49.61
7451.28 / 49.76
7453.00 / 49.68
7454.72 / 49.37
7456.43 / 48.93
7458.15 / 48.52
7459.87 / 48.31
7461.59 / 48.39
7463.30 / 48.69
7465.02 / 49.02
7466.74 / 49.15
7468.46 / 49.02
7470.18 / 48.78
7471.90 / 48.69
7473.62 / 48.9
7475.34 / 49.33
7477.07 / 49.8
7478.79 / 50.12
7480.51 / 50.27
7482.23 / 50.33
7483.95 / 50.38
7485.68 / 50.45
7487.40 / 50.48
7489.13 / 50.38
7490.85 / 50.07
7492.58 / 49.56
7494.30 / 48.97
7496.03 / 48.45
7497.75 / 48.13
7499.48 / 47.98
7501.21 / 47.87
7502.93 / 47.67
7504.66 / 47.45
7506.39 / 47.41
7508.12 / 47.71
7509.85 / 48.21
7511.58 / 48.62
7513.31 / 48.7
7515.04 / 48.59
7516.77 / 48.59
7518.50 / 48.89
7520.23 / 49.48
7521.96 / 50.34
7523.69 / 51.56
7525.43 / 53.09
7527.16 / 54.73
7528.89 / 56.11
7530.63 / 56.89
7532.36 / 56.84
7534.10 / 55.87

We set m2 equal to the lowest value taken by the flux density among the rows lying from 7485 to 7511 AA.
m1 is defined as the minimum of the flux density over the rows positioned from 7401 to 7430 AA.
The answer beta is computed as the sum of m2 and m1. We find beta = 94.5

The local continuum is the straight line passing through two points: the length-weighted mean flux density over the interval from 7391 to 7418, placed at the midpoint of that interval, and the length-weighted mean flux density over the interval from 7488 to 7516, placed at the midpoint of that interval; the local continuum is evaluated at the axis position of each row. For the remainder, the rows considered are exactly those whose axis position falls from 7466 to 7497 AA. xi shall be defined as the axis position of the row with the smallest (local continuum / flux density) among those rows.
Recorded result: 7487.40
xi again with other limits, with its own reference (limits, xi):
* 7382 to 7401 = 7391.48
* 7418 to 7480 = 7478.79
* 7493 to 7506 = 7494.30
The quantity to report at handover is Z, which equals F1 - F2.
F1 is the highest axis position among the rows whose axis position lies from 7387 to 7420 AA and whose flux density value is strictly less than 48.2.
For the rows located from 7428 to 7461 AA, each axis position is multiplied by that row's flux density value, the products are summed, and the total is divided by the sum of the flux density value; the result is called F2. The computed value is -42.9 AA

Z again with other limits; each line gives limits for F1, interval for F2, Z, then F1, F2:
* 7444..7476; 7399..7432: 29.2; 7444.43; 7415.3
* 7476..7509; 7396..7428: 96.2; 7508.12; 7411.9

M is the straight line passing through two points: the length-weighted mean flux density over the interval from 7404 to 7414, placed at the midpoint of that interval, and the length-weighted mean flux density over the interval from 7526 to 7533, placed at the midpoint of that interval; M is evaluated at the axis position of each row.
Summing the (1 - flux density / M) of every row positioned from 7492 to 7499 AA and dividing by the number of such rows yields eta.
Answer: 0.10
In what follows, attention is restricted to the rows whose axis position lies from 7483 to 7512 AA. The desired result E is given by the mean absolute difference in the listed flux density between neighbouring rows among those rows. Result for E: 0.274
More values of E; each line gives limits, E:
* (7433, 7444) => 0.192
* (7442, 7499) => 0.287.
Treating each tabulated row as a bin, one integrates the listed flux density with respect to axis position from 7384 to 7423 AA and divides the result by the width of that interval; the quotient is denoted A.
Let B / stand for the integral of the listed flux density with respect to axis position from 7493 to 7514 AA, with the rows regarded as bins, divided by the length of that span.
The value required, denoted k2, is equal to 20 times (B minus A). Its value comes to -17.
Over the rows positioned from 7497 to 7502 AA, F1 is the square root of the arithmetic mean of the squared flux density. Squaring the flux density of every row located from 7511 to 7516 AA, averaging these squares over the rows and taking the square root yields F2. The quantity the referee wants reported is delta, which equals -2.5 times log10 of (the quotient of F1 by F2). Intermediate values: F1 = 48.0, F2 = 48.64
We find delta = 0.014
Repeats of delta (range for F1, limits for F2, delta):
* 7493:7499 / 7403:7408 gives 0.007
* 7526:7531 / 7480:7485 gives -0.114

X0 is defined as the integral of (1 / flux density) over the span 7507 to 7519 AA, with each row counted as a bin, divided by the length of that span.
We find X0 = 0.0206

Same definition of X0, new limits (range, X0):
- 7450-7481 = 0.0204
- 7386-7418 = 0.0204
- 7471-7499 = 0.0202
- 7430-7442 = 0.0213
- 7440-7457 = 0.0205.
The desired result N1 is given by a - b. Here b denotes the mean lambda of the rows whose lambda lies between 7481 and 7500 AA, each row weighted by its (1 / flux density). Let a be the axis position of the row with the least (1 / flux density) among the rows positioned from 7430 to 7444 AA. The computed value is -48.2 AA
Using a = 7442.71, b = 7491.0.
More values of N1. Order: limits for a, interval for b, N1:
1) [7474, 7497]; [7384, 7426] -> 82.3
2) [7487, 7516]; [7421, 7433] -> 60.1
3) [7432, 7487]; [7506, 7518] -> -25.9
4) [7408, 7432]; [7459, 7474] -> -49.7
